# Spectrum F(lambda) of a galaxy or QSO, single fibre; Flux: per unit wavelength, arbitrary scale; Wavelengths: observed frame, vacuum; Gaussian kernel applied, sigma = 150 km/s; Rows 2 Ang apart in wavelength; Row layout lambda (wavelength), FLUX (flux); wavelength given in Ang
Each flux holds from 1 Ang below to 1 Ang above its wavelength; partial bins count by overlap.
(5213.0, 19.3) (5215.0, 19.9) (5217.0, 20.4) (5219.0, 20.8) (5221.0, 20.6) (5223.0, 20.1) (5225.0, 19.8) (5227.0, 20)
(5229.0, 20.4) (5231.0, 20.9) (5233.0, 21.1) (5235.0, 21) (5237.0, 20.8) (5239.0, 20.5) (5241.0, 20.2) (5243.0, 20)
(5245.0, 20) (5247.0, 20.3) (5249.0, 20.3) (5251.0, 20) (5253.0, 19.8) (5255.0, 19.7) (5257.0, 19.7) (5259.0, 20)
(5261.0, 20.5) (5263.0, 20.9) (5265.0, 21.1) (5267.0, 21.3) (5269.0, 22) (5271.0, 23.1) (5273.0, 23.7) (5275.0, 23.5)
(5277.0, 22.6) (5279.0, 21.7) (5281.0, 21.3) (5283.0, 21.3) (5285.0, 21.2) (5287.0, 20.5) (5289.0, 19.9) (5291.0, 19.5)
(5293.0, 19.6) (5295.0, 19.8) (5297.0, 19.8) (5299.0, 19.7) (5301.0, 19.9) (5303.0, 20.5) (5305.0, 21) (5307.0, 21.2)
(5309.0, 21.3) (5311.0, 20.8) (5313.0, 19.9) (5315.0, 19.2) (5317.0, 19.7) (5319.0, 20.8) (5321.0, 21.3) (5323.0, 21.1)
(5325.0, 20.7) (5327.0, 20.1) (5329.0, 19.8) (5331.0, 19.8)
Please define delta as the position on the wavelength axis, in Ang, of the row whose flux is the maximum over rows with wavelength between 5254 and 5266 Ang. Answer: 5265.0 Ang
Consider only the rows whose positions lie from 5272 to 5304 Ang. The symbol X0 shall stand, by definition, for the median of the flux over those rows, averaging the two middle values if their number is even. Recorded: 20.5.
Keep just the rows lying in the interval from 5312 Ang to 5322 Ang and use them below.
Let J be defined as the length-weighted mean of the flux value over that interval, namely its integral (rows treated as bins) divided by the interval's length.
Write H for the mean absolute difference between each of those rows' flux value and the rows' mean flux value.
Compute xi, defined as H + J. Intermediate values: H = 0.7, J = 20.18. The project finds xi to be 20.9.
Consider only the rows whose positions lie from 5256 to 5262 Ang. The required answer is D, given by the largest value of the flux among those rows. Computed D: 20.5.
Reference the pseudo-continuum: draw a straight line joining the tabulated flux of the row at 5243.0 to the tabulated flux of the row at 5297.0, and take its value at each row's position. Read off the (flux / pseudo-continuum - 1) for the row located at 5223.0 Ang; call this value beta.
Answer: 0.001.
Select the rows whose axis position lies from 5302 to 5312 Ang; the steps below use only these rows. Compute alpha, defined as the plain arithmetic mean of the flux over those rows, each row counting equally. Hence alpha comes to 21.0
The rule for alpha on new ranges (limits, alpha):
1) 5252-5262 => 19.9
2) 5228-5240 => 20.8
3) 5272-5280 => 22.9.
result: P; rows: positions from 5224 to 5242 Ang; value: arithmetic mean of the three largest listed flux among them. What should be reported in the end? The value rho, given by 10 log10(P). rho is 13.2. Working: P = 21.0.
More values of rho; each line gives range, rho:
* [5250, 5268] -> 13.2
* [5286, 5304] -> 13.1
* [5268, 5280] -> 13.7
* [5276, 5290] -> 13.4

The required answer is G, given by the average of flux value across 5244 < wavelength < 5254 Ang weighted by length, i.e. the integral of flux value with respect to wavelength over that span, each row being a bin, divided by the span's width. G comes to 20.08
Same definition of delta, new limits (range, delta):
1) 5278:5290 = 5279.0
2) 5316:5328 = 5321.0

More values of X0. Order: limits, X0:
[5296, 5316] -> 20.2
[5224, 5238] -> 20.8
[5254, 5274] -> 21.0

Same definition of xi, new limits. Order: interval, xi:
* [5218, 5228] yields 20.6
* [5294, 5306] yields 20.5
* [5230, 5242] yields 21.0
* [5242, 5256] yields 20.2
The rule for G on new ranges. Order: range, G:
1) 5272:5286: 22.19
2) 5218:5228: 20.26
